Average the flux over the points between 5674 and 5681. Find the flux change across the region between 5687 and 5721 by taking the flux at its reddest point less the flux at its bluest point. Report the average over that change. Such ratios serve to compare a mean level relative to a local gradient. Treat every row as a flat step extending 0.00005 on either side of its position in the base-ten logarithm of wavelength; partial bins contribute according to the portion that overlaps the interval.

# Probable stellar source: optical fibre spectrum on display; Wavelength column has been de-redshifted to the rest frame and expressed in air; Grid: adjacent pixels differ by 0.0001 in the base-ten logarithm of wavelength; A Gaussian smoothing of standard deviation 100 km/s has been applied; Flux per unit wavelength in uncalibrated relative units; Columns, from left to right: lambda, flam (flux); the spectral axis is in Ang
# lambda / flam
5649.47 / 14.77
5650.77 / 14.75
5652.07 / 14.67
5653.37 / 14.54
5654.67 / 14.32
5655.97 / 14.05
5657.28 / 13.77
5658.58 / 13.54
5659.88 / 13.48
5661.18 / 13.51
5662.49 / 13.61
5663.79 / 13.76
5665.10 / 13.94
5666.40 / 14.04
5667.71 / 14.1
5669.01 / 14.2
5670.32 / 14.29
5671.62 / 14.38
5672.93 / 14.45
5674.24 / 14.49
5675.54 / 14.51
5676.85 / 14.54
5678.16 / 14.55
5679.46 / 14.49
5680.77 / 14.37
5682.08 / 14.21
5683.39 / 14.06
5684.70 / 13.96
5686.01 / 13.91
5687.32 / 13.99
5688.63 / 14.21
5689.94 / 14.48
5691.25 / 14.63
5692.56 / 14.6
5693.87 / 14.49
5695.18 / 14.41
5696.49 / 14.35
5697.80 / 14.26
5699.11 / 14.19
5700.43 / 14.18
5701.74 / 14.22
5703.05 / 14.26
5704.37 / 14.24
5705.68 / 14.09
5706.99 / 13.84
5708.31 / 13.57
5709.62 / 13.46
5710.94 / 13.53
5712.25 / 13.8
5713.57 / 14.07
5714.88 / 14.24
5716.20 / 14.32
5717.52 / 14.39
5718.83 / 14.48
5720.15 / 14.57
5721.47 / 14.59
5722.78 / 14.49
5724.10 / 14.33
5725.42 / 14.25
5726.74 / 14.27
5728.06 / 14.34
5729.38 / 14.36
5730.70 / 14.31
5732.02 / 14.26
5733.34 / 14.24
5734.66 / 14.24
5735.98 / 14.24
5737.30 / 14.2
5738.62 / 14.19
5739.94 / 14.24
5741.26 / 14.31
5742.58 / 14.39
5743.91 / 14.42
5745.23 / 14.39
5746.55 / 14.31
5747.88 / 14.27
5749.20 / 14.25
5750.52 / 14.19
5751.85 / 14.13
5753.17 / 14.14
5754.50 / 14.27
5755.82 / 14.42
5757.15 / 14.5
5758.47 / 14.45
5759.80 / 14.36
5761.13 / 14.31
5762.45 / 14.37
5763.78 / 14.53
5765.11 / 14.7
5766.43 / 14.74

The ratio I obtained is 25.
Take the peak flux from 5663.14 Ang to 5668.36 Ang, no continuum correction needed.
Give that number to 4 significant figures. 14.10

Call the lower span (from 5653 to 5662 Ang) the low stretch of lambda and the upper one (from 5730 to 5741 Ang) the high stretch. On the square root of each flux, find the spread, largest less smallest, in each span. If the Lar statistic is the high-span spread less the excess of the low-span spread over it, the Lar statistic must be -0.11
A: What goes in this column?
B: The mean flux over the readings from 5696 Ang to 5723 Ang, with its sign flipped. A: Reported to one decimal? -14.1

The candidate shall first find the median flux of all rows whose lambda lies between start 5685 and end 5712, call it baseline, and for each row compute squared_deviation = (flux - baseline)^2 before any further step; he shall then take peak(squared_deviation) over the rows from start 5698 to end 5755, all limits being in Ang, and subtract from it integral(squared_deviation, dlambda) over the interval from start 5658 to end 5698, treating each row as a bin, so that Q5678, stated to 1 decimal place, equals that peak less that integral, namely -4.0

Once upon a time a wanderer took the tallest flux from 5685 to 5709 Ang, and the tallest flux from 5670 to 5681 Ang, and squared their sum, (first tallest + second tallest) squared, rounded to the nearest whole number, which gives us 851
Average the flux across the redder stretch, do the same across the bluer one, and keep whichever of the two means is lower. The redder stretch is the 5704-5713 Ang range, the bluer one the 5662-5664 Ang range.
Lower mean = 13.7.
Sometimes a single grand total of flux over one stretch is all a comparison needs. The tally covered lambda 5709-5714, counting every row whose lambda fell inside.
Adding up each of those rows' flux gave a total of 54.9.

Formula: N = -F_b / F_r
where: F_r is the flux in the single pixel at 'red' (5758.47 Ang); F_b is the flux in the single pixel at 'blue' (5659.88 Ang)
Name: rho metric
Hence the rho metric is -0.93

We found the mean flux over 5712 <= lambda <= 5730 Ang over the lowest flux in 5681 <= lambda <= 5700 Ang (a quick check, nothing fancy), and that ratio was 1.03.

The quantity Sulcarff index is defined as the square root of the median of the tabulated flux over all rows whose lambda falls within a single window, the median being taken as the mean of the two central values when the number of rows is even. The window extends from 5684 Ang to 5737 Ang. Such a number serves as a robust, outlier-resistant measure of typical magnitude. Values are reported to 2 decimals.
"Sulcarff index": 3.78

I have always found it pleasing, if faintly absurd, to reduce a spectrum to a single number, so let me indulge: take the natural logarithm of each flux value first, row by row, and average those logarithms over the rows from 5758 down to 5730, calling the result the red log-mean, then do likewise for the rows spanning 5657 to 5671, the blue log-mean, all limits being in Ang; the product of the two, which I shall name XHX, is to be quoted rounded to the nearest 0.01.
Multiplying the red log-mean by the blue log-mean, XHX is 6.99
